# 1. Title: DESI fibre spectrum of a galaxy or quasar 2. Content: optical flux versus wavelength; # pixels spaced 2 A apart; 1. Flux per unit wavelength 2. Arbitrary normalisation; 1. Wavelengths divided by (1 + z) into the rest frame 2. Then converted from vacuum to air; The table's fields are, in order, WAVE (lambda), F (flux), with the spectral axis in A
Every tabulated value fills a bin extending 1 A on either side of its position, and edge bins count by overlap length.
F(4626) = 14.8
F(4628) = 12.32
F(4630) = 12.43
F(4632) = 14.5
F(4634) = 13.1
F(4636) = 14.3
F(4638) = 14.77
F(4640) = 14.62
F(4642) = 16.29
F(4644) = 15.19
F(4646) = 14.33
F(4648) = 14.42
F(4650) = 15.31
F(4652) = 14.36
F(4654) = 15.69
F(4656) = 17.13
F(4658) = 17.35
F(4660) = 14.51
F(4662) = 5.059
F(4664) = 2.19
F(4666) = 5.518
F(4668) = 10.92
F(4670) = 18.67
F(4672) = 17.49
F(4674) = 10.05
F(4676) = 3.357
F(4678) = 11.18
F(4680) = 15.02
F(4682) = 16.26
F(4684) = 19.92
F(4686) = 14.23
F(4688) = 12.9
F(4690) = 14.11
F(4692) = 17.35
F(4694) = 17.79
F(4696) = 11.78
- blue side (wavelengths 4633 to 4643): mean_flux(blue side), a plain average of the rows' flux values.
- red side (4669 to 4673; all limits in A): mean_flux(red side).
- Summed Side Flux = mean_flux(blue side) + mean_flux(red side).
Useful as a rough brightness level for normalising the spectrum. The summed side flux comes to 32.7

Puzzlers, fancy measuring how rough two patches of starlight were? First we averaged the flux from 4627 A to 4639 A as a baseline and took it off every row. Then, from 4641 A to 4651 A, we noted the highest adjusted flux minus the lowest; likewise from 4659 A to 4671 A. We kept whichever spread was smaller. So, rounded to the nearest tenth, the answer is 2.0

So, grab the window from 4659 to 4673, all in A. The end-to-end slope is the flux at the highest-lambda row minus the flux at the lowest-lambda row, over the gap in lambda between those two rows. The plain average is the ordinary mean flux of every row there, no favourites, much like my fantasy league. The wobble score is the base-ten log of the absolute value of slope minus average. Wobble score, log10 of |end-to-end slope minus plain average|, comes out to 1.02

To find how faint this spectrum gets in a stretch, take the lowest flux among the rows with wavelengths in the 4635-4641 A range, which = 14.3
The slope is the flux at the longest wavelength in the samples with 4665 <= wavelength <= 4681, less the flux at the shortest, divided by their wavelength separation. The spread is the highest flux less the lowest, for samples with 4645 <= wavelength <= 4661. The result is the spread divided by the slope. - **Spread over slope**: 4.4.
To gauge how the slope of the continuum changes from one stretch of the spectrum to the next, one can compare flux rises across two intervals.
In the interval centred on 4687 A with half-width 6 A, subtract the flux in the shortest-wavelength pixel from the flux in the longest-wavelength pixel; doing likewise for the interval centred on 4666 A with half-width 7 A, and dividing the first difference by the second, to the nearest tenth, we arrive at 0.4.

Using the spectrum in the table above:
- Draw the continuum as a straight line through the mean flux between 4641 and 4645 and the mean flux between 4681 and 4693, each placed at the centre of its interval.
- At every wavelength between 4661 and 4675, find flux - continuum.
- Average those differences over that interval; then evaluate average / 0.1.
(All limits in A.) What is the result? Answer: -58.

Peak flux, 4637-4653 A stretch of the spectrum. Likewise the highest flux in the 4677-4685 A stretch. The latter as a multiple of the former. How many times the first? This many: 1.22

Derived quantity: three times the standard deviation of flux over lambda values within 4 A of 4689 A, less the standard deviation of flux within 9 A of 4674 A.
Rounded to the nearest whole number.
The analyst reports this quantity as 0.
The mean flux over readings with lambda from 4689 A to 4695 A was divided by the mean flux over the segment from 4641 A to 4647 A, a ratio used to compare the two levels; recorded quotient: 1.08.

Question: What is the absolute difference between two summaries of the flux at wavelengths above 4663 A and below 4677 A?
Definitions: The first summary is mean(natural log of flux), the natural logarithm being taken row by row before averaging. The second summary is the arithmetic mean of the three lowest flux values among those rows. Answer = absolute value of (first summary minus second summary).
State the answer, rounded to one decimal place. 1.7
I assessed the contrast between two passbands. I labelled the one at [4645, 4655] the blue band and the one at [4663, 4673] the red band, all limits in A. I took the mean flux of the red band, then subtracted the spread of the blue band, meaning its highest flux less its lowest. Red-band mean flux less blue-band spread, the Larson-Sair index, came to 10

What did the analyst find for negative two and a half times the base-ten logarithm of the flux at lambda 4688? -2.78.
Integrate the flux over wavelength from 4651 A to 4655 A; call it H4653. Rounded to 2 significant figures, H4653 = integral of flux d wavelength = 60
